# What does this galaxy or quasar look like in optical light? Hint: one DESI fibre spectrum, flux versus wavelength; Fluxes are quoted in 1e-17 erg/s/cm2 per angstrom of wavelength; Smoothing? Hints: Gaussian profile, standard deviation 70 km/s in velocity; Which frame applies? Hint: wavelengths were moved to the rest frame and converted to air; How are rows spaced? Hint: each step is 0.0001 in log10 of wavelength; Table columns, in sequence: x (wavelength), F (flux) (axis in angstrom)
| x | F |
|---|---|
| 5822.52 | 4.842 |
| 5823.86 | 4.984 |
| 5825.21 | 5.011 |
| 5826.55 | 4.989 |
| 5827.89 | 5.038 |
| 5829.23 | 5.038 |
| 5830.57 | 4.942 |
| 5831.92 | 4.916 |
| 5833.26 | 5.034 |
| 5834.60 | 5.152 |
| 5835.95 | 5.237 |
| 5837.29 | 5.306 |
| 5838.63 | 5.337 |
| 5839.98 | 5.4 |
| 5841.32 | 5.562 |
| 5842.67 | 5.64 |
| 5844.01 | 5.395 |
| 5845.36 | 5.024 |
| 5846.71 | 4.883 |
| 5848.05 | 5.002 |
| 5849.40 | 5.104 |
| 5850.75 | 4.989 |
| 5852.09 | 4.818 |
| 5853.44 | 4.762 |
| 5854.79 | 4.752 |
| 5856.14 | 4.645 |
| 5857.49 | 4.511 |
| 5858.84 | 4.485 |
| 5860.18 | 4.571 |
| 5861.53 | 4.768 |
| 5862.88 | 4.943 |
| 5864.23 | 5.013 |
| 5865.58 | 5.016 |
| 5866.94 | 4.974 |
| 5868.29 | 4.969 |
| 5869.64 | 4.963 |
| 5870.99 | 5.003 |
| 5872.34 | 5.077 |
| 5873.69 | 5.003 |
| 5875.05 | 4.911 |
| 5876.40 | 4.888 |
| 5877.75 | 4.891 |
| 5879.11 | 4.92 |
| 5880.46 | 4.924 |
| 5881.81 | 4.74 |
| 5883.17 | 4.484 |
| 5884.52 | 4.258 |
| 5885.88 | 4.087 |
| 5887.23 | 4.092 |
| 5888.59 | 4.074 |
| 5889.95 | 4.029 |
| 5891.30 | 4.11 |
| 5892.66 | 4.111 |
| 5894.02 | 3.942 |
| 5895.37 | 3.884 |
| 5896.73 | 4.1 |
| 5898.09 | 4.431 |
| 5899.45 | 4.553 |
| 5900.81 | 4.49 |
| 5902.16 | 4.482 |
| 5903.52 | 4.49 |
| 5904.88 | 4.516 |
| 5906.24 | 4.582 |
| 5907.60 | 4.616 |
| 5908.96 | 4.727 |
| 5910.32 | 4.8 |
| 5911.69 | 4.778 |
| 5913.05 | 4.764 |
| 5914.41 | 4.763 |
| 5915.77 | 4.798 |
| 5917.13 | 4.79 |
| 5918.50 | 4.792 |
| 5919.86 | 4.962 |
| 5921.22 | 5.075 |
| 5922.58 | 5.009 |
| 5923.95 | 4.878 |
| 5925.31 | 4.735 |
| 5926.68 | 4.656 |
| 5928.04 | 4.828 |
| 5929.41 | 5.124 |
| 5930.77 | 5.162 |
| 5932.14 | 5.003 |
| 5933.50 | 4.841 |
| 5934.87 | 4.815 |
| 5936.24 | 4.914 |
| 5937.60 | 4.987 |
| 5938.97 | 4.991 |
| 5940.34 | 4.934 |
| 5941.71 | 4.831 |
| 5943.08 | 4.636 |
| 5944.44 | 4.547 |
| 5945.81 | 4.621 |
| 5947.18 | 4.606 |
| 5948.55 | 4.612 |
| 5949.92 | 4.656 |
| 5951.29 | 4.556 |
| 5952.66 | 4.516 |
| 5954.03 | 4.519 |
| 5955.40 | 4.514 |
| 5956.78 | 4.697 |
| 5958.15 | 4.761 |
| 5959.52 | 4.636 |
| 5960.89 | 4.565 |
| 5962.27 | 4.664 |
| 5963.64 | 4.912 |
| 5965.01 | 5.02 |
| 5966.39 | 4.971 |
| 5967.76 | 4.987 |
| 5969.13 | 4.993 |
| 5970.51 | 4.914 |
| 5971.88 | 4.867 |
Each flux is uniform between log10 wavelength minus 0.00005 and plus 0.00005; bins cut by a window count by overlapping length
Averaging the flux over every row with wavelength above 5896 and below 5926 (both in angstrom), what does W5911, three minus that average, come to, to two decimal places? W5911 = -1.69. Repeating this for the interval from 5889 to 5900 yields -1.14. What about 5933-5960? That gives -1.71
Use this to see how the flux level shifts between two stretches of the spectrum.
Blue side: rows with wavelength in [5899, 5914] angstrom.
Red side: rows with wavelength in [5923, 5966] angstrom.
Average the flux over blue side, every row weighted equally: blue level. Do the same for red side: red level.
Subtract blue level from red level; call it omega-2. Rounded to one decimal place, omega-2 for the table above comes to 0.1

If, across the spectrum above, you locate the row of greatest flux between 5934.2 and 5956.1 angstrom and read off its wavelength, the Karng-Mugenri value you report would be 5938.97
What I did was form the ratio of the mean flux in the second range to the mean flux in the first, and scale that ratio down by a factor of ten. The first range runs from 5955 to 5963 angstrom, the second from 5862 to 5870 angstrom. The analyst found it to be 0.107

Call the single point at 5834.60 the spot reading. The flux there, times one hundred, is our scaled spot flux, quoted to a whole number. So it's 515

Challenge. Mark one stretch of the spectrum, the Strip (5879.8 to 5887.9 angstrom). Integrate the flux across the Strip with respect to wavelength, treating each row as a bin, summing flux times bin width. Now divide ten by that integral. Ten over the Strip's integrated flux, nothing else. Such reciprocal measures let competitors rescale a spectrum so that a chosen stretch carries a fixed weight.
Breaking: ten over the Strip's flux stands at 0.28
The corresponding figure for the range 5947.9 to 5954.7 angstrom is 0.32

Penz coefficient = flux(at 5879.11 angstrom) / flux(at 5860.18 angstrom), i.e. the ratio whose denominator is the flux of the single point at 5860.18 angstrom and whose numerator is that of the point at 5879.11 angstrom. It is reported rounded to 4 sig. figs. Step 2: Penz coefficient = 1.076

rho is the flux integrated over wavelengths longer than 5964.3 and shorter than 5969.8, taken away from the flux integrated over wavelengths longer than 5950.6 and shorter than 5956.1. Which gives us -2.6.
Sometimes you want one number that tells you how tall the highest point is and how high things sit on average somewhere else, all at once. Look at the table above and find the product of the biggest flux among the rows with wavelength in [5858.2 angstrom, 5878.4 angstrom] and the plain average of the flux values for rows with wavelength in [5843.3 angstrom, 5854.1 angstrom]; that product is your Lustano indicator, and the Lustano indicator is 25.4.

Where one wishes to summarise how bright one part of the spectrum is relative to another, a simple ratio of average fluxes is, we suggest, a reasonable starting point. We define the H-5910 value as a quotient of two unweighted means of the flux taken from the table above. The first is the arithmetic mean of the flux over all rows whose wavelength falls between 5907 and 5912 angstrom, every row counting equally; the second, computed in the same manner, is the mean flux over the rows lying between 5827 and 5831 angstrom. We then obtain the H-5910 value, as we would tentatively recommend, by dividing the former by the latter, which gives 0.94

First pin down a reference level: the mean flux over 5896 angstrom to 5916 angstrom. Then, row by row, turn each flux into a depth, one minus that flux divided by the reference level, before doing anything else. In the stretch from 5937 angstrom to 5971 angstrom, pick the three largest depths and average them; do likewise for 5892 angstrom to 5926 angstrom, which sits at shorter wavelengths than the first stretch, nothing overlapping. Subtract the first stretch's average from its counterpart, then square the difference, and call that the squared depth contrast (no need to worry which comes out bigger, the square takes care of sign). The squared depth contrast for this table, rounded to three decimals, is 0.014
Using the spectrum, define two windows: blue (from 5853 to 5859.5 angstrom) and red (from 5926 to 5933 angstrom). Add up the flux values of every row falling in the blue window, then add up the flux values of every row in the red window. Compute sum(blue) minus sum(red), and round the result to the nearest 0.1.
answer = -1.6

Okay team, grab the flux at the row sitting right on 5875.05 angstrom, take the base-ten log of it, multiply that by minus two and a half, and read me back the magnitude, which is -1.73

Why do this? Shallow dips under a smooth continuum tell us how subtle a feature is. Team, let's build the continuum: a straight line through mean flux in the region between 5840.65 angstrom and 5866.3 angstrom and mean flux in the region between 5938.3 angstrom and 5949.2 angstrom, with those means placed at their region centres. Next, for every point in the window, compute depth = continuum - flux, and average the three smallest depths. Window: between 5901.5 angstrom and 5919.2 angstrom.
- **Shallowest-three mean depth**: 0.0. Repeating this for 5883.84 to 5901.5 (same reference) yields 0.3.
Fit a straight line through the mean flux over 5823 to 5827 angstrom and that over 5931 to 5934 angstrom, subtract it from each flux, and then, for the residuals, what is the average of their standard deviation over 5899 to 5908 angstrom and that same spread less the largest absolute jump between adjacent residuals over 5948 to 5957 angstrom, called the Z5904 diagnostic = -0.04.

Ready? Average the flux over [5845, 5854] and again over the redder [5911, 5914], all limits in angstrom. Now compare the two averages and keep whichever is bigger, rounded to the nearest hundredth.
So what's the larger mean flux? 4.94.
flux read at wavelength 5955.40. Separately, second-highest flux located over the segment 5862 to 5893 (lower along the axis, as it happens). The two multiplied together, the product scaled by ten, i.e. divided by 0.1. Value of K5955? 226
